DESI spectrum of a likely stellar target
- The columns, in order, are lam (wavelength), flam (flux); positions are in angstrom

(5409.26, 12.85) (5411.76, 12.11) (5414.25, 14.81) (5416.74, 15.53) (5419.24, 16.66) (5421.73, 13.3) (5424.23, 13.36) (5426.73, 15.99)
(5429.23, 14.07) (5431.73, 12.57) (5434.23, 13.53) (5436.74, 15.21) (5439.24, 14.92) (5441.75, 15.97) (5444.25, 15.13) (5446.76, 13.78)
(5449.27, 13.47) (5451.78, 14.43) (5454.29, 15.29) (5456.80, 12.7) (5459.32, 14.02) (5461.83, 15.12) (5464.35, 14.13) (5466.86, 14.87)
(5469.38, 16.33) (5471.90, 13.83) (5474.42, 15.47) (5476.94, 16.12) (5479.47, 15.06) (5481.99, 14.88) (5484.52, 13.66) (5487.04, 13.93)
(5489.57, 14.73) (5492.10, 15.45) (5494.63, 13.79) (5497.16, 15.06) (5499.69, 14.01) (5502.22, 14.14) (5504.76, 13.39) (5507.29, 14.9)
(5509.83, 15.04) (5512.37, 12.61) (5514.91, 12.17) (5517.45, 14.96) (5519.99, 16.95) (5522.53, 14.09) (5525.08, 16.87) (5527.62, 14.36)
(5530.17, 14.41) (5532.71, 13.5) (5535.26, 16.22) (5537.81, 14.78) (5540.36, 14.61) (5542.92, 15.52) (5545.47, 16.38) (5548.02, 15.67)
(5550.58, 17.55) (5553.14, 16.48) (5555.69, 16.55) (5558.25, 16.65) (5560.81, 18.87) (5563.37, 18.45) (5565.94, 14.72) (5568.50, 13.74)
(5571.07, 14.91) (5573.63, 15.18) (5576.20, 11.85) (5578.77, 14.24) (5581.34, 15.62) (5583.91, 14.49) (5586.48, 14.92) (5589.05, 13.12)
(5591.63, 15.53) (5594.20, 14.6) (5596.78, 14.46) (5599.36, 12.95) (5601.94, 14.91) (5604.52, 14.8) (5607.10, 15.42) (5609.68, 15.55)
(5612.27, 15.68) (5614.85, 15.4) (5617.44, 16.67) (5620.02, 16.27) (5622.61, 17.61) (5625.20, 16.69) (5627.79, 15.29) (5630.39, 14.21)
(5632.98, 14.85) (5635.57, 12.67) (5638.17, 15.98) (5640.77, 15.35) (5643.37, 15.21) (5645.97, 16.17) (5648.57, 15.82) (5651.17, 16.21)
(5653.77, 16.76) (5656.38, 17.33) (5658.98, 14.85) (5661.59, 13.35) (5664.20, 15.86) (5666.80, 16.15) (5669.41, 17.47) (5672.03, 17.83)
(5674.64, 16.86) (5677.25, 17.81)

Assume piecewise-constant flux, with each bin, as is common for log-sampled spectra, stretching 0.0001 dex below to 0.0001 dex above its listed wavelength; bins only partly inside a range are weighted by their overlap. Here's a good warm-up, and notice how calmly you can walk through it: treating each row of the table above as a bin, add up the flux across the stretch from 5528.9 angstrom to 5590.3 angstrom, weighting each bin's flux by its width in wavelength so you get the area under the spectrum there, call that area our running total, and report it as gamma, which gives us 943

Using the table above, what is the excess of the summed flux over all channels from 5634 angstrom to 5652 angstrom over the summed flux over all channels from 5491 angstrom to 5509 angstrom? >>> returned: 7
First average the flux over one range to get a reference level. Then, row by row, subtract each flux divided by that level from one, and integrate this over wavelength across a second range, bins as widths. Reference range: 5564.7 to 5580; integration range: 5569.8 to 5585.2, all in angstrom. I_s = -0.30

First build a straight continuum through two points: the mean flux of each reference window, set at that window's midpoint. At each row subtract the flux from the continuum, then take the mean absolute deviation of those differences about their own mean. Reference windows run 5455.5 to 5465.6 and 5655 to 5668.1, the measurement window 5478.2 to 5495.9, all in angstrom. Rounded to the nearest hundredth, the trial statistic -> 0.62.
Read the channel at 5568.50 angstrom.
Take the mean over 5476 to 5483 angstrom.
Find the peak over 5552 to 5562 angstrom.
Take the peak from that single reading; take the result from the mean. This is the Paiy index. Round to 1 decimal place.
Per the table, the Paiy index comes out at 20.5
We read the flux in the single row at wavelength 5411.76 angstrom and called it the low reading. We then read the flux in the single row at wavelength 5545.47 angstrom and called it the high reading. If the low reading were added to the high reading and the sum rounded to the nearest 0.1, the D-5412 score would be 28.5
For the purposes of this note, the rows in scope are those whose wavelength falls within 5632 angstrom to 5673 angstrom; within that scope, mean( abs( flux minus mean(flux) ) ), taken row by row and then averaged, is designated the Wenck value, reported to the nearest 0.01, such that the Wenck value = 1.02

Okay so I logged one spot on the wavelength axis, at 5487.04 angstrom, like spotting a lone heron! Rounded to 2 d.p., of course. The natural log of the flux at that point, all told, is 2.63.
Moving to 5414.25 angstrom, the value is 2.70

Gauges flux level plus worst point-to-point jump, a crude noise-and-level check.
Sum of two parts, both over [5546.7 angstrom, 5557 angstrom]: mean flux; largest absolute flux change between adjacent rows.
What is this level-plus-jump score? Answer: 18.4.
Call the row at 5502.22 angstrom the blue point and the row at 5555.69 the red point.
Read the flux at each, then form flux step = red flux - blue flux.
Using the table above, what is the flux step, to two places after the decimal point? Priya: 2.41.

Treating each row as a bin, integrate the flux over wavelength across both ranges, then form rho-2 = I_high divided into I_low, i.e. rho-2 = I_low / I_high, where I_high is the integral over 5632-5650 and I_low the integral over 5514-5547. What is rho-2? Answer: 1.8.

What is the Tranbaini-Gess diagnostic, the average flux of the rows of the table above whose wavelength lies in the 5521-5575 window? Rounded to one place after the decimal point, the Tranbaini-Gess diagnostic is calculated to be 15.7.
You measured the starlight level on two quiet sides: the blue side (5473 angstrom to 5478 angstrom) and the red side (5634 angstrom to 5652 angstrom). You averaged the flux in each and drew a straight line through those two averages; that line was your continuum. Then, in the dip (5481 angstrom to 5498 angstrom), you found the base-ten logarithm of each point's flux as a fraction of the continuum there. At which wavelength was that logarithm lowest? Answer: 5484.52 angstrom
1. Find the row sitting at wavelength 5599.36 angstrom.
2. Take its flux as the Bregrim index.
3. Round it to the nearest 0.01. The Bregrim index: 12.95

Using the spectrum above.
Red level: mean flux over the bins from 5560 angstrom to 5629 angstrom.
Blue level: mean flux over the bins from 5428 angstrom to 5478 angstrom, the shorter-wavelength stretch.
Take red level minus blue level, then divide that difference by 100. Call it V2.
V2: 0.007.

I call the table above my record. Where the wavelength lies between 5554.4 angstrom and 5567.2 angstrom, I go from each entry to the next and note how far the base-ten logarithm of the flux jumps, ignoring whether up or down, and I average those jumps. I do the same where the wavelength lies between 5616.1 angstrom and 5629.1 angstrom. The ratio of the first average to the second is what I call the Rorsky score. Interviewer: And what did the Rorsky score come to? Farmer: 1.6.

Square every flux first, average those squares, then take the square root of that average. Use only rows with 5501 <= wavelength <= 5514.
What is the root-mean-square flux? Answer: 14.0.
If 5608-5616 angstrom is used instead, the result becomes 15.5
